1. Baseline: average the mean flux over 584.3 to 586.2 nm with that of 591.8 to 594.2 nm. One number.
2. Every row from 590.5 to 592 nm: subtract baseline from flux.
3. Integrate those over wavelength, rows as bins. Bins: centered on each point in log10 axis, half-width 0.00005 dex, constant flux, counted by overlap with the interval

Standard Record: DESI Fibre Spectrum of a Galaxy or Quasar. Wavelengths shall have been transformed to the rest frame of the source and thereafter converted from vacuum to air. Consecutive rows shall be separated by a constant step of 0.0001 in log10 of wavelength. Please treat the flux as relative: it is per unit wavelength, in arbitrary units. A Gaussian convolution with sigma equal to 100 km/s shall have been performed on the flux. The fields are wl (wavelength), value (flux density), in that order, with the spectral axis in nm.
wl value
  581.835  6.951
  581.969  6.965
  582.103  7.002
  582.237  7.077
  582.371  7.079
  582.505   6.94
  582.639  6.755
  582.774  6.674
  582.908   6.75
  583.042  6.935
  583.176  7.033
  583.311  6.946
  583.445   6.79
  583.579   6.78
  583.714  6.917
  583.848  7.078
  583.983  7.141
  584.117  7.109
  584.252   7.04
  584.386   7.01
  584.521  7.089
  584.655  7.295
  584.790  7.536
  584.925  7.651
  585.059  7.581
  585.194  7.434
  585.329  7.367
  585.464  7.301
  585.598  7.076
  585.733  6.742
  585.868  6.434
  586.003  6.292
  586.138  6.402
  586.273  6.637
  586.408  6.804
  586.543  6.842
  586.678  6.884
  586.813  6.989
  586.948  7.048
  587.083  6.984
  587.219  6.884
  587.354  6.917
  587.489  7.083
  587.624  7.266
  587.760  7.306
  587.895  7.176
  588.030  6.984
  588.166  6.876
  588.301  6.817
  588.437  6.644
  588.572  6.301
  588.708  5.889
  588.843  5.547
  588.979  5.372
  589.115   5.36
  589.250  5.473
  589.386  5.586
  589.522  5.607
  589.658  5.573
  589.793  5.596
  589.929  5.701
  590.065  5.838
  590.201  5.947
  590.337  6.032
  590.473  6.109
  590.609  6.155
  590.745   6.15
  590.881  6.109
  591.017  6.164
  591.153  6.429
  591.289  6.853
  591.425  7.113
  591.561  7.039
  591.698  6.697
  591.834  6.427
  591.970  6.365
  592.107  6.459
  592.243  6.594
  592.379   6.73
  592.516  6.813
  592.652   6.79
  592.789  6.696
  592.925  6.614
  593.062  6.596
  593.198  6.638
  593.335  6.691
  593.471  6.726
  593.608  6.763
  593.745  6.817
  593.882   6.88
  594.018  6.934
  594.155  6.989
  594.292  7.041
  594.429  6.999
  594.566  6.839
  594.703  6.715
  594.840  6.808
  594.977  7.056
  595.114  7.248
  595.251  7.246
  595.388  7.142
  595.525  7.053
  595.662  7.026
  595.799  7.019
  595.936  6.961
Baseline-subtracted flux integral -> -0.6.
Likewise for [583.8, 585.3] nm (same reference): 0.6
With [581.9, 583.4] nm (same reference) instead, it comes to 0.0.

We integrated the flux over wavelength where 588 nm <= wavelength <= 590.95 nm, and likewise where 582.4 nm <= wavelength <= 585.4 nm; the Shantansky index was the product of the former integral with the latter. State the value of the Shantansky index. 374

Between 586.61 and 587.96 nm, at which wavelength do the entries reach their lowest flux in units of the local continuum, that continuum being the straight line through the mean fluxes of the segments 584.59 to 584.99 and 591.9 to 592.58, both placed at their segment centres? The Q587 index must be 586.678 nm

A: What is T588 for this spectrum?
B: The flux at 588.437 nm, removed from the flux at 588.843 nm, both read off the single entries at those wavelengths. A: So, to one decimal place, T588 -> -1.1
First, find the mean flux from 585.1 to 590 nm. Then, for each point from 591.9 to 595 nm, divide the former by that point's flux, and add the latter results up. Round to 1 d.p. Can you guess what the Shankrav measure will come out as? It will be 22.2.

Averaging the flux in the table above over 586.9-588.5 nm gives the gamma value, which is 7.00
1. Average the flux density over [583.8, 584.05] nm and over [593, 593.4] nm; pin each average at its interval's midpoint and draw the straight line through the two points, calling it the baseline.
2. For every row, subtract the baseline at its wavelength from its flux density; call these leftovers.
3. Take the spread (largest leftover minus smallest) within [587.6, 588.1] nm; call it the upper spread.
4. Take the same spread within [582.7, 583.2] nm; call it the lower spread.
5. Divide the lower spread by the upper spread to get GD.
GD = 1.2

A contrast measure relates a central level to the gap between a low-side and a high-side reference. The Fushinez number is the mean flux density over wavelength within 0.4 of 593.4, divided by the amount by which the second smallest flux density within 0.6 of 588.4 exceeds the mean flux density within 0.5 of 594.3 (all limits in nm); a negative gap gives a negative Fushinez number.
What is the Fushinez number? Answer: -5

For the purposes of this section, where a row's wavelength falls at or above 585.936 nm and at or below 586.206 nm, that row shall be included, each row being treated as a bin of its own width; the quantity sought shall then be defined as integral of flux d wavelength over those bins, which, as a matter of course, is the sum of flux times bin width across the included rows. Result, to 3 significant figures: 1.71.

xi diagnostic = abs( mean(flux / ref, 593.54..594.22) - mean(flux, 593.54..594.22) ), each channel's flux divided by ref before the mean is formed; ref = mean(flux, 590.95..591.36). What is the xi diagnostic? 5.82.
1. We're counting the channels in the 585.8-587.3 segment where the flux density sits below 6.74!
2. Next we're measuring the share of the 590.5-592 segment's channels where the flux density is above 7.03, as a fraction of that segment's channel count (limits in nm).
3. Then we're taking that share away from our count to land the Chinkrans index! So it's 3.8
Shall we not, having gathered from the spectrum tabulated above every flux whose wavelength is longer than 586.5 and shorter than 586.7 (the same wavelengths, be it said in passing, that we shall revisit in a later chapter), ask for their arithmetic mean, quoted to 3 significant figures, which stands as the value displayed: 6.86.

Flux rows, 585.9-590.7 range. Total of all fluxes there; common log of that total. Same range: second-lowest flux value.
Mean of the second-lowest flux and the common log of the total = 3.86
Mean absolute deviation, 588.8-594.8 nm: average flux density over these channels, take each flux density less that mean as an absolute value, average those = 0.46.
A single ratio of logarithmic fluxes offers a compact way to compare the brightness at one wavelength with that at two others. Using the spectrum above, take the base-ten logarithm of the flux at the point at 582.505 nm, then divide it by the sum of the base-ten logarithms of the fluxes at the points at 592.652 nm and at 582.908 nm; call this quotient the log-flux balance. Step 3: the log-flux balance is 0.506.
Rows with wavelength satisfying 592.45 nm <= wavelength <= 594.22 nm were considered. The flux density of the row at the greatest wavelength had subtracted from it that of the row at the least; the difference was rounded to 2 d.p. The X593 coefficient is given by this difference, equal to 0.18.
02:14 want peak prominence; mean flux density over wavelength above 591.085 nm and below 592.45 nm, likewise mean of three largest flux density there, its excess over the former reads 0.33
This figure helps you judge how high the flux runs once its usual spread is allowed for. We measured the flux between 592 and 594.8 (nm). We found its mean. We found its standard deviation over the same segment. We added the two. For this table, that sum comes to 6.91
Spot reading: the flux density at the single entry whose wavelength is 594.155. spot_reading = 6.989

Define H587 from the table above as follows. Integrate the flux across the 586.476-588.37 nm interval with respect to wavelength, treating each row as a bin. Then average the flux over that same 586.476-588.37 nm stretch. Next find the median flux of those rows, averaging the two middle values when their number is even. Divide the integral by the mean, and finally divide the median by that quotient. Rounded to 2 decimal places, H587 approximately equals 3.69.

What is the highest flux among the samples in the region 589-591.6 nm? 7.113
